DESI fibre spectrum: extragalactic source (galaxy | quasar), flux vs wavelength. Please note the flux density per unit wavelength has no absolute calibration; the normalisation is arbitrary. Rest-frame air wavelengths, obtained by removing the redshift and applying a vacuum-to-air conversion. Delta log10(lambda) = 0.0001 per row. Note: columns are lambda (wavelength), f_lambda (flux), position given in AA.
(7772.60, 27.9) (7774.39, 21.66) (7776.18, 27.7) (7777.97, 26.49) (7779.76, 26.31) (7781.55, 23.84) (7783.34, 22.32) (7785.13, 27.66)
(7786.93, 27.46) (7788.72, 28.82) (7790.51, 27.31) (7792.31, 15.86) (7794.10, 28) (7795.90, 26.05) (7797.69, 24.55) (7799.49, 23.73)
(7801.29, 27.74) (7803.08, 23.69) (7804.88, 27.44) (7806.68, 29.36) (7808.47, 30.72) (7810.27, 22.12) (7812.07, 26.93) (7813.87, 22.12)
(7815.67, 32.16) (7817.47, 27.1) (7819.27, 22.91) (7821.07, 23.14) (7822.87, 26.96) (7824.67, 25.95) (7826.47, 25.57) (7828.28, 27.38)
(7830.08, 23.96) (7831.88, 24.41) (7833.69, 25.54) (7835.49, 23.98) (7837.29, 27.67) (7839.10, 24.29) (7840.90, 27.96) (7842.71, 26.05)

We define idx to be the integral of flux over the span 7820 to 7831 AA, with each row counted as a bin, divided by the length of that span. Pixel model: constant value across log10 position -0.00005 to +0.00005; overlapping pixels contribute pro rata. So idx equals 25.5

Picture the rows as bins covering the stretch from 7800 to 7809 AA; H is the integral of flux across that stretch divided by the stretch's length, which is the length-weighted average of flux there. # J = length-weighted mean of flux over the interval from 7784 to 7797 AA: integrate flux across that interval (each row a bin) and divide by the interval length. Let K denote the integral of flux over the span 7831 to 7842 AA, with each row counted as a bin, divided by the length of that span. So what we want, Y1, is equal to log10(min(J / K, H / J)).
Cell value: 0.003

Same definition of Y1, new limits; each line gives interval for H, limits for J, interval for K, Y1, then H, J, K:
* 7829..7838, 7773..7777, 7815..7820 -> -0.038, 25.1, 25.0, 27.3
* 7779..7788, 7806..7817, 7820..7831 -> -0.027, 25.6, 27.2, 25.5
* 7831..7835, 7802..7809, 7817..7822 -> -0.047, 24.9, 27.7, 24.2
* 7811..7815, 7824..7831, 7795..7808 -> -0.015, 24.8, 25.7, 26.2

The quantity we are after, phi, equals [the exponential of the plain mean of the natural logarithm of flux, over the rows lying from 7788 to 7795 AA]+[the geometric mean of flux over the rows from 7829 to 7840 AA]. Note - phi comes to 49.3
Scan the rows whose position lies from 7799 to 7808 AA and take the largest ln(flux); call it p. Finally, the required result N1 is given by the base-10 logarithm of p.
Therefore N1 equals 0.529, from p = 3.38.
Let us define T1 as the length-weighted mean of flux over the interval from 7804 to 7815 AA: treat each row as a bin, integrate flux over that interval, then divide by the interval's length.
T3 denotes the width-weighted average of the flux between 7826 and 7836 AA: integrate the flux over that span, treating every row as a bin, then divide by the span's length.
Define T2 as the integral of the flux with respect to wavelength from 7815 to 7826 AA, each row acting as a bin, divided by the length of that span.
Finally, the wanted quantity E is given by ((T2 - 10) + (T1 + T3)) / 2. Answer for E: 34.0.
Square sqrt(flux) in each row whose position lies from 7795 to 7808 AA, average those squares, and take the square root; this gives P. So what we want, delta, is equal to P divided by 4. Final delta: 1.28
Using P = 5.11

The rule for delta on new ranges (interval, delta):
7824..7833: 1.26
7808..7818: 1.30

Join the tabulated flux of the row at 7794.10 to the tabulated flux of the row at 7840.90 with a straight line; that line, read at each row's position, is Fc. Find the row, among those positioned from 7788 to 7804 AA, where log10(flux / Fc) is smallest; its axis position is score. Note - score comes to 7792.31 AA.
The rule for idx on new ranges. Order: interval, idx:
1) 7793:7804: 25.4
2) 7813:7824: 25.8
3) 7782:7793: 25.0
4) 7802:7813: 26.7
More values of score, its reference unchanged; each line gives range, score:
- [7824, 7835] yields 7830.08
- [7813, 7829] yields 7813.87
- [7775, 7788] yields 7783.34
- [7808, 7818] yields 7810.27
